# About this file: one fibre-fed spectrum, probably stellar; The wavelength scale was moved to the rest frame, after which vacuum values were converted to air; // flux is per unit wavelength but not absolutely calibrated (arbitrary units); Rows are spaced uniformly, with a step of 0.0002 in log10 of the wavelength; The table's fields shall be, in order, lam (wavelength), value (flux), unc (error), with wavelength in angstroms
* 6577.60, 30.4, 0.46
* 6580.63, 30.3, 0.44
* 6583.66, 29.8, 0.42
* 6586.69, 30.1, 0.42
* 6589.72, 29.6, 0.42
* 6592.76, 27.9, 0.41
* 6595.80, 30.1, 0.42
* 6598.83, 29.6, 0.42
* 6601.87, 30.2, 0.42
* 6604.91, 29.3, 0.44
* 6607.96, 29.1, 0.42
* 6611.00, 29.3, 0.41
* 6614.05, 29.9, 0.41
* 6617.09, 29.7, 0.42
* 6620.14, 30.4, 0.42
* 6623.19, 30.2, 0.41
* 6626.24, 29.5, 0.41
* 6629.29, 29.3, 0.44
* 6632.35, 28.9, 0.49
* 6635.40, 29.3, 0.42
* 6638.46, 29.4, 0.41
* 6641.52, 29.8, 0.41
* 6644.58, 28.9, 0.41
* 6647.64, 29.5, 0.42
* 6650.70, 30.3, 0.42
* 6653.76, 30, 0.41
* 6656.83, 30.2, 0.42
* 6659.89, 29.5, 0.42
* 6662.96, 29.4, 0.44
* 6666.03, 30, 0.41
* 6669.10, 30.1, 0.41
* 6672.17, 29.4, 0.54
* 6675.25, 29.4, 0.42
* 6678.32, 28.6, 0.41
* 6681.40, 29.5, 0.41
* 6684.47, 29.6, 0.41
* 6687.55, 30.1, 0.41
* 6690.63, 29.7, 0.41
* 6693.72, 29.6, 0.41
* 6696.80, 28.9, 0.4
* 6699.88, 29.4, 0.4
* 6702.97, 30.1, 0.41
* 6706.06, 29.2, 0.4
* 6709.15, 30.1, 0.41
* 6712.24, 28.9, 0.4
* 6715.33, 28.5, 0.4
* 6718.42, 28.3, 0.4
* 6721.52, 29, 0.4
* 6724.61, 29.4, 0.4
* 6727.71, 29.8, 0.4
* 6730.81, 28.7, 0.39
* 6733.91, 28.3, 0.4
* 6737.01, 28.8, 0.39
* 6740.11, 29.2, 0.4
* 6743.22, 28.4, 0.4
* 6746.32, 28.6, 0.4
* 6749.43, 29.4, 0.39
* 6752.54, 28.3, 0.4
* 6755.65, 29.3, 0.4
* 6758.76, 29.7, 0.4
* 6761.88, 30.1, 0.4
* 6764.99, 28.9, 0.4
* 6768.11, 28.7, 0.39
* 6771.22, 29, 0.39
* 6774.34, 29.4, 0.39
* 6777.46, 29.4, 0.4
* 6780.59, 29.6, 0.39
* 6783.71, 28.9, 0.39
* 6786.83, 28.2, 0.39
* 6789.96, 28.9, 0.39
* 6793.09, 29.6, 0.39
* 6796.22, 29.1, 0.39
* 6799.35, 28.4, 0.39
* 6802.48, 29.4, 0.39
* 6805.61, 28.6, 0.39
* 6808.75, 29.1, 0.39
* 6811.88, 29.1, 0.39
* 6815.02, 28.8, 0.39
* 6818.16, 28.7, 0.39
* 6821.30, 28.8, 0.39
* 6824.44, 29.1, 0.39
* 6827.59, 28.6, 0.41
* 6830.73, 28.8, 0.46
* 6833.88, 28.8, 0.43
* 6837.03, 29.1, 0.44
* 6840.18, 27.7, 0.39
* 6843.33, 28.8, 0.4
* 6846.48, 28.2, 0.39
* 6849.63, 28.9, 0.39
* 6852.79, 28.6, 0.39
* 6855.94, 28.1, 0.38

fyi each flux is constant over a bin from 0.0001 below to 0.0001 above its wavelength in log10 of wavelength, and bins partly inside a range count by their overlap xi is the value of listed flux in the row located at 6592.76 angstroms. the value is 27.9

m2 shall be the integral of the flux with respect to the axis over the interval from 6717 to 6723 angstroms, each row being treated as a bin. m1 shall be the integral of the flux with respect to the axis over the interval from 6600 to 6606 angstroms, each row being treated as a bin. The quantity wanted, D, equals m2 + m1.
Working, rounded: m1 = 179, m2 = 172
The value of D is 350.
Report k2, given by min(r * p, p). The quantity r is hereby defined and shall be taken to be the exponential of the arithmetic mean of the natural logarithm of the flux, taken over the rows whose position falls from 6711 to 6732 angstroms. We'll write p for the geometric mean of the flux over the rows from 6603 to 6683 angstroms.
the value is 29.6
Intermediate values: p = 29.6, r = 28.9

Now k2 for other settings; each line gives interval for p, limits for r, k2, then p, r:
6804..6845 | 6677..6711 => 28.8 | 28.8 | 29.5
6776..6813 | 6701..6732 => 29.0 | 29.0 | 29.2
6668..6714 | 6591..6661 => 29.5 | 29.5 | 29.6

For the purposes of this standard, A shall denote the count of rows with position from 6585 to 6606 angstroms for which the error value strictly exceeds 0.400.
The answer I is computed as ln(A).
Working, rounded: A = 7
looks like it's 1.9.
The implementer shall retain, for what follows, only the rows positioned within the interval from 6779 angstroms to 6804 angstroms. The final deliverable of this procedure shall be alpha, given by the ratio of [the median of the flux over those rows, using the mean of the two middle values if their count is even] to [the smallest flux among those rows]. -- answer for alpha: 1.03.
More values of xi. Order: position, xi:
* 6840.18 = 27.7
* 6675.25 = 29.4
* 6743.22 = 28.4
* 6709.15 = 30.1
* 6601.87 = 30.2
